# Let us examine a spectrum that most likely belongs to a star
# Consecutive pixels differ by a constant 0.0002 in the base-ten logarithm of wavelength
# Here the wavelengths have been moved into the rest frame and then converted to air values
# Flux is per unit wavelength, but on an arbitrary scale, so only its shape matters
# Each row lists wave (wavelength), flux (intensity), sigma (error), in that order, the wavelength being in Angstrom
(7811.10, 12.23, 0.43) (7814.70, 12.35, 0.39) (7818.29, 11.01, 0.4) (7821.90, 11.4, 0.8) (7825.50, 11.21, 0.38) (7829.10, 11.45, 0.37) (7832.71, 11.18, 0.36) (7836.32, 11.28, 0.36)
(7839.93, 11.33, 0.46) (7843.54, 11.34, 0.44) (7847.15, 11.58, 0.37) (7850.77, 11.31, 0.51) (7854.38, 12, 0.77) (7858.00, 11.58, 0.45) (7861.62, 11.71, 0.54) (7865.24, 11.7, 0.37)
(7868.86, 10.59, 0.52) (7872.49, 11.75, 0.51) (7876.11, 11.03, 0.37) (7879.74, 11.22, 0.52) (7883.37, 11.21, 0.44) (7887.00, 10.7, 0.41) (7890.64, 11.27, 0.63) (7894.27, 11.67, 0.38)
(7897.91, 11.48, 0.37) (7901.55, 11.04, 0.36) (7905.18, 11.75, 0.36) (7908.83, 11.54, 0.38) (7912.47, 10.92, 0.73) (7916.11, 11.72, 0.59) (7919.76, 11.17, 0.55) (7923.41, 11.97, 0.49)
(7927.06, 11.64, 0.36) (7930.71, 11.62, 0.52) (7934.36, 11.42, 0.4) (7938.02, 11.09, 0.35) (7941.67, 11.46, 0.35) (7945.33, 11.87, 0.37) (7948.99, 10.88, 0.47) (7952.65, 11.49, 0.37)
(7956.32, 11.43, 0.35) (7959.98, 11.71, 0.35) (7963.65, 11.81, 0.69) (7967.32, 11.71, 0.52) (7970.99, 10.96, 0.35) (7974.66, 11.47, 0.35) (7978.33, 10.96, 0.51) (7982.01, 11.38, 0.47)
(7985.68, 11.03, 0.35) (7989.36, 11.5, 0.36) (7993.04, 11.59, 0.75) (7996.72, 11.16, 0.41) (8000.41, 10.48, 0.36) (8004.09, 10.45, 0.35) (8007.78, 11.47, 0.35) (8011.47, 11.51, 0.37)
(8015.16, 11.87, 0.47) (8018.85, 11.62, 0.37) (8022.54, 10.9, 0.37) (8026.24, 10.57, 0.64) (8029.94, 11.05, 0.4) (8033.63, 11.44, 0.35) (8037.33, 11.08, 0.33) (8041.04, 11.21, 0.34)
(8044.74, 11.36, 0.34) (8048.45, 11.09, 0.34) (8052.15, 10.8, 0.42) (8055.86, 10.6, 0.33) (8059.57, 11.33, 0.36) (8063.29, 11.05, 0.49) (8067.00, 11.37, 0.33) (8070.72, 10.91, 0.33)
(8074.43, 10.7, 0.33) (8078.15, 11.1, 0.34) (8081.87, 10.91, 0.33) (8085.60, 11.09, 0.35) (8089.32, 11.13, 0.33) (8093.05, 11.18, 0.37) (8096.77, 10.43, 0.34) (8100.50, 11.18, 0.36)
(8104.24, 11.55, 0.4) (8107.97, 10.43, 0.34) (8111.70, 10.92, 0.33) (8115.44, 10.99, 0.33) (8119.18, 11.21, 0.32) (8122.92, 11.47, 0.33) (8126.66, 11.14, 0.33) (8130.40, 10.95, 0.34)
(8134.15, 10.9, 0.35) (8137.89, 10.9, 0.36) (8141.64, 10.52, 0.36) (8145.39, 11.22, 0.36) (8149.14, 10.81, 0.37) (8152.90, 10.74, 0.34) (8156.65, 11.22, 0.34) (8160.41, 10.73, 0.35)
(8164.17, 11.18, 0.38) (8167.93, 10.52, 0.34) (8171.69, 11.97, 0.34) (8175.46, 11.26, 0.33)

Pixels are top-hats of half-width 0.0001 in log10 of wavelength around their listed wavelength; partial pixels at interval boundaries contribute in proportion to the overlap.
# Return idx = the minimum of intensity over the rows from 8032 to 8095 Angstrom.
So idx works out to 10.6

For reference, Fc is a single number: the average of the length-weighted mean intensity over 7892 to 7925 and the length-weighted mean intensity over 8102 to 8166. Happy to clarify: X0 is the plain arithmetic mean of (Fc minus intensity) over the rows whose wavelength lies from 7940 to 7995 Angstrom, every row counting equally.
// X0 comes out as -0.19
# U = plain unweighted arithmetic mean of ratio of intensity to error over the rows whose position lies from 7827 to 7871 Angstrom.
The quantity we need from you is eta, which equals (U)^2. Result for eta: 677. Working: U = 26.0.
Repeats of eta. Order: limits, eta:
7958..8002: 703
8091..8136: 1028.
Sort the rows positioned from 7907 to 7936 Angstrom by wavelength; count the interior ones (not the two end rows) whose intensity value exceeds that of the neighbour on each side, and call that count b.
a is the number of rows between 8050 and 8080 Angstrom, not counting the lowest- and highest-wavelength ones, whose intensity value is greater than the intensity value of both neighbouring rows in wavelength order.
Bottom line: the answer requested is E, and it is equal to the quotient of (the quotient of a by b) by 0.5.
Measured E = 2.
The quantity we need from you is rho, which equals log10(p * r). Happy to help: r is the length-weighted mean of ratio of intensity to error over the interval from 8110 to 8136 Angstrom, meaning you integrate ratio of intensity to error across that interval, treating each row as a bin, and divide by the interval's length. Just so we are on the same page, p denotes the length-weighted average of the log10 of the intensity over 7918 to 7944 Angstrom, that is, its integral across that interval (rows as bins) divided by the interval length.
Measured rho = 1.55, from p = 1.060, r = 33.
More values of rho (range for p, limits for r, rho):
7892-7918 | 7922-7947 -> 1.49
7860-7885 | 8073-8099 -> 1.53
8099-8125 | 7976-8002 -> 1.43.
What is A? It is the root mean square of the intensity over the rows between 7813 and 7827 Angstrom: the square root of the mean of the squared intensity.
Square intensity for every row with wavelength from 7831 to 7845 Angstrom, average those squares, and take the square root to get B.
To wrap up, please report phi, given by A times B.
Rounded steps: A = 11.5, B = 11.3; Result 130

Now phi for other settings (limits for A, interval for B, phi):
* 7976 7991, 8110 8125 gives 125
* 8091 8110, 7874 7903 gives 123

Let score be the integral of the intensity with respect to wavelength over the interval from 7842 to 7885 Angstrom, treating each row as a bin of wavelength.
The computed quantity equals 491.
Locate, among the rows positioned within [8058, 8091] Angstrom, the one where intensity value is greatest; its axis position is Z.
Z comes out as 8067.00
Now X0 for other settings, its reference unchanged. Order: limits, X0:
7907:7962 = -0.23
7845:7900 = -0.16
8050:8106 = 0.21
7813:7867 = -0.26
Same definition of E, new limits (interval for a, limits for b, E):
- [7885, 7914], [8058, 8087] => 2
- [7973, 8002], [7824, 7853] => 2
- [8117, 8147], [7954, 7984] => 1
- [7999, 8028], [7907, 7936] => 1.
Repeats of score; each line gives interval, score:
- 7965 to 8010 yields 504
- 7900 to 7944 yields 504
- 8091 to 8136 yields 496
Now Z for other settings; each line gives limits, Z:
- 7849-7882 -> 7854.38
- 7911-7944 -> 7923.41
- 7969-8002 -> 7993.04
